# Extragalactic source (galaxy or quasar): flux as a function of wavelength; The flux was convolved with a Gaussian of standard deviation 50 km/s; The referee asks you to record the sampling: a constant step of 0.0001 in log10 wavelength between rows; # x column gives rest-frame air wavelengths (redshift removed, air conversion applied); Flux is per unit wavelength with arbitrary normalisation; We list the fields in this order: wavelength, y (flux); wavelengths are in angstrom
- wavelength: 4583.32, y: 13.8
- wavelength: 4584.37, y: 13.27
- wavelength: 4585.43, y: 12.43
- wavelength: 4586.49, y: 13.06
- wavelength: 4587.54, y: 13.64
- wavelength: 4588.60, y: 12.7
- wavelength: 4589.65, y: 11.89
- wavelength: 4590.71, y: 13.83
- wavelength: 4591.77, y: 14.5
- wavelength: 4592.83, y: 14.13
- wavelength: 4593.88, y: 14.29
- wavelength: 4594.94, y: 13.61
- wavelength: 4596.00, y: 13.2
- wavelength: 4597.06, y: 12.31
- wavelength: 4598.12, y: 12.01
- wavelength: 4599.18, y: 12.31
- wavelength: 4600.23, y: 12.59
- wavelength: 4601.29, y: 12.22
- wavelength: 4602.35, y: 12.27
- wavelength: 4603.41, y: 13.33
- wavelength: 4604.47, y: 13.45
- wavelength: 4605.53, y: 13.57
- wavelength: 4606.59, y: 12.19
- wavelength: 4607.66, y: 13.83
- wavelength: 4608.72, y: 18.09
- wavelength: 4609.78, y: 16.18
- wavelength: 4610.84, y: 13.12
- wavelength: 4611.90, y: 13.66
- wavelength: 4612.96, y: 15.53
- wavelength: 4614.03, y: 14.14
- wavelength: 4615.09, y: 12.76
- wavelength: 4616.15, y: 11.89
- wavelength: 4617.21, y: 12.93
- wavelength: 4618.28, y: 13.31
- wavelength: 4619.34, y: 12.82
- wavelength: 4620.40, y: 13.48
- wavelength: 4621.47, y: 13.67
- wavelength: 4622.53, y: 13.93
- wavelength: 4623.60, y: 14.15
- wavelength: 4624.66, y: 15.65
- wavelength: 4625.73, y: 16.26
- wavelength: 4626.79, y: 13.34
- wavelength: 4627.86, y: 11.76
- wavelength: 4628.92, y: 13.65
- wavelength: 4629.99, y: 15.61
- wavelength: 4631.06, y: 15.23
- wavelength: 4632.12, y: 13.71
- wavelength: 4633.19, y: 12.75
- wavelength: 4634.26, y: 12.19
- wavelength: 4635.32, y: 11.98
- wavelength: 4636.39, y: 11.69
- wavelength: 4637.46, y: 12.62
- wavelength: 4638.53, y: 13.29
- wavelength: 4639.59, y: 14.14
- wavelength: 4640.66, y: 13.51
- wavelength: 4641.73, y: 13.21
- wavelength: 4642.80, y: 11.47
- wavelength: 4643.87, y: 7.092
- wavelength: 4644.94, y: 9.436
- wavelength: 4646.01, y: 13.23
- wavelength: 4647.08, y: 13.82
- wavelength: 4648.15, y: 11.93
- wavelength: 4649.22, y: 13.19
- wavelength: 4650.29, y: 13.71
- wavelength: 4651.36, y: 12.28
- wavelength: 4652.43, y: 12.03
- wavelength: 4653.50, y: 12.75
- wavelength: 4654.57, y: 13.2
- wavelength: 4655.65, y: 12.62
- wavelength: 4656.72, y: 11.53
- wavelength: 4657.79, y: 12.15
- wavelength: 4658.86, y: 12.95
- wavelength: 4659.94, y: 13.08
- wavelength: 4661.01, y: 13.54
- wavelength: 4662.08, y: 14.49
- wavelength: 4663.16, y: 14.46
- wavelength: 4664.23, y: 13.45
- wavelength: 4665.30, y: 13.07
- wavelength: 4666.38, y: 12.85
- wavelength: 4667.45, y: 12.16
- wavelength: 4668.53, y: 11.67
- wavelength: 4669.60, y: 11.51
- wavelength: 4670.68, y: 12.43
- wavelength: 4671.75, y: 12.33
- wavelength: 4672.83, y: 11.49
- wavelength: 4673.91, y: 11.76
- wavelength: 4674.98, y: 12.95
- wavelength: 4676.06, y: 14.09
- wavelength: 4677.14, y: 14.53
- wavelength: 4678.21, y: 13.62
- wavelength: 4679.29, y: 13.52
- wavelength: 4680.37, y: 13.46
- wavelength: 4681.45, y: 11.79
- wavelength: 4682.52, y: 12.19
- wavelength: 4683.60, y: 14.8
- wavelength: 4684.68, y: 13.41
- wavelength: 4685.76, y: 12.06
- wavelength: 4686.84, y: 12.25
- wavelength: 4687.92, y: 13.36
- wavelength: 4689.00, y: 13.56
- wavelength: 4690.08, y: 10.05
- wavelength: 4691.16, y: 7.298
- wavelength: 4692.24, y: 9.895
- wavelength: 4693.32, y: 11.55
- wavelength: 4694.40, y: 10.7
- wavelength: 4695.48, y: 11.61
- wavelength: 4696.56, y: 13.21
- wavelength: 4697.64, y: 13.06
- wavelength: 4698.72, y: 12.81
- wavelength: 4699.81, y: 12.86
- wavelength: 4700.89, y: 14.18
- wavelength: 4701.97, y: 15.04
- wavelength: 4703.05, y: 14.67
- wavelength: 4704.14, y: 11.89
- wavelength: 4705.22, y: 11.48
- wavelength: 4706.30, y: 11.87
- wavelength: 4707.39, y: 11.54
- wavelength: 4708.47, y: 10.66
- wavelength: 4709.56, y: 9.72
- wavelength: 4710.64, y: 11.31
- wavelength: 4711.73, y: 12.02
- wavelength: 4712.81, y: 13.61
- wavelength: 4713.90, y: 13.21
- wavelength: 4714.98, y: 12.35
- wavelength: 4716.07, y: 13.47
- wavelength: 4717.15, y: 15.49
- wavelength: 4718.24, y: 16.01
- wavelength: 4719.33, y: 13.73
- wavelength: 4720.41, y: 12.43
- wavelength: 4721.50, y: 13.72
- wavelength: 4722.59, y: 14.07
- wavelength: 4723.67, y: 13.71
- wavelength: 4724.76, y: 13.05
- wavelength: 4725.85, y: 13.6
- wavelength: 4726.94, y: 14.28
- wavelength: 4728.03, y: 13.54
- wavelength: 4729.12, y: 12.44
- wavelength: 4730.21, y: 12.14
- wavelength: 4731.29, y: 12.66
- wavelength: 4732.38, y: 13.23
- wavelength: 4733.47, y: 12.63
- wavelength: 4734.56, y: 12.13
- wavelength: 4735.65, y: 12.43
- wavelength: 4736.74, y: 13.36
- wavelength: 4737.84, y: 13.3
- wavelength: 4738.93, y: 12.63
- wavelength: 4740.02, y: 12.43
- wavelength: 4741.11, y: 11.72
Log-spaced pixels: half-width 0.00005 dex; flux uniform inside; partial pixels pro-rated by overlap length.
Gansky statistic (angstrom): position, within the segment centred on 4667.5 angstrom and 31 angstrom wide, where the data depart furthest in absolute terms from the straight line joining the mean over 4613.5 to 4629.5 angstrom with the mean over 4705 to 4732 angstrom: 4656.72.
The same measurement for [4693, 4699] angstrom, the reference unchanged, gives 4694.40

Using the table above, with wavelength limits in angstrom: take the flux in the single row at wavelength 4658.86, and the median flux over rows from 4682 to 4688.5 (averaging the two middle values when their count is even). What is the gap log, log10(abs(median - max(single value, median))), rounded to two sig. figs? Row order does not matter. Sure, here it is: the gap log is -0.84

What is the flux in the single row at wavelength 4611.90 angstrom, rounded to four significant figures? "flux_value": 13.66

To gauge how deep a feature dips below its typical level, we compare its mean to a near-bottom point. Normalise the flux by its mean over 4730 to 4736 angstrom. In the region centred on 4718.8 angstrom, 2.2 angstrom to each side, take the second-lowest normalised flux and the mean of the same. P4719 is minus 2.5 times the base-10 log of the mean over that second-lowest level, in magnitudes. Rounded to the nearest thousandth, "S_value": -0.053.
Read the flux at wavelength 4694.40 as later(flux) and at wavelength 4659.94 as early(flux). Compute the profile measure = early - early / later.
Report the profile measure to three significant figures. 11.9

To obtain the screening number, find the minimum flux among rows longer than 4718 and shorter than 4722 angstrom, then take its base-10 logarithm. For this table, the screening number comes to 1.094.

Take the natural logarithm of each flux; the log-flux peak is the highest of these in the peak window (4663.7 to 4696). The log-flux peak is 2.69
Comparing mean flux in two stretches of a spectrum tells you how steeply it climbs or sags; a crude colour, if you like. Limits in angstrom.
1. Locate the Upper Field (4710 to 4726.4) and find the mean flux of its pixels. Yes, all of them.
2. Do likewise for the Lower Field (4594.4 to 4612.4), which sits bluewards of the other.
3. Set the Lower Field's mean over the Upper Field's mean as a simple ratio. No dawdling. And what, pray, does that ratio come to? 1.00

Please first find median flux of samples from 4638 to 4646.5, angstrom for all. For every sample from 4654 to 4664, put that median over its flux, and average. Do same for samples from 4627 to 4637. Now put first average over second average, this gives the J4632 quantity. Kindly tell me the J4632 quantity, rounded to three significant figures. 0.999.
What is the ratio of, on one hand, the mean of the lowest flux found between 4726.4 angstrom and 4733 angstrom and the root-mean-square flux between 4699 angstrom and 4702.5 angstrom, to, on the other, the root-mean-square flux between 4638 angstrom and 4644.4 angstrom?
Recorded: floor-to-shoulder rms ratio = 1.06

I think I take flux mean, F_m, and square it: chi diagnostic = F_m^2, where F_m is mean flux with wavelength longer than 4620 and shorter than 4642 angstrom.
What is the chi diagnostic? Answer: 185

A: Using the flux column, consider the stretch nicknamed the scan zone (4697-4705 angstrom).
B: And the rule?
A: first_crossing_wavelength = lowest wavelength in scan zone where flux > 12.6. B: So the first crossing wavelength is 4697.64 angstrom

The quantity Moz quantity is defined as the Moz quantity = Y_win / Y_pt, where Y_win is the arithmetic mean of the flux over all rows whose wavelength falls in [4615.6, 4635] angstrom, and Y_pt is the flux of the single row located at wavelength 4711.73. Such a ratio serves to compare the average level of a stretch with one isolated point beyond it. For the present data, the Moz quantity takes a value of 1.14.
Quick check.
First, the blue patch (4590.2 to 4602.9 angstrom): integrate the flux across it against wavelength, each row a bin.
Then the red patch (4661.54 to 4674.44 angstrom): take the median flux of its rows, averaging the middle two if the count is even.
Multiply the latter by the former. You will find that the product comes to 2061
